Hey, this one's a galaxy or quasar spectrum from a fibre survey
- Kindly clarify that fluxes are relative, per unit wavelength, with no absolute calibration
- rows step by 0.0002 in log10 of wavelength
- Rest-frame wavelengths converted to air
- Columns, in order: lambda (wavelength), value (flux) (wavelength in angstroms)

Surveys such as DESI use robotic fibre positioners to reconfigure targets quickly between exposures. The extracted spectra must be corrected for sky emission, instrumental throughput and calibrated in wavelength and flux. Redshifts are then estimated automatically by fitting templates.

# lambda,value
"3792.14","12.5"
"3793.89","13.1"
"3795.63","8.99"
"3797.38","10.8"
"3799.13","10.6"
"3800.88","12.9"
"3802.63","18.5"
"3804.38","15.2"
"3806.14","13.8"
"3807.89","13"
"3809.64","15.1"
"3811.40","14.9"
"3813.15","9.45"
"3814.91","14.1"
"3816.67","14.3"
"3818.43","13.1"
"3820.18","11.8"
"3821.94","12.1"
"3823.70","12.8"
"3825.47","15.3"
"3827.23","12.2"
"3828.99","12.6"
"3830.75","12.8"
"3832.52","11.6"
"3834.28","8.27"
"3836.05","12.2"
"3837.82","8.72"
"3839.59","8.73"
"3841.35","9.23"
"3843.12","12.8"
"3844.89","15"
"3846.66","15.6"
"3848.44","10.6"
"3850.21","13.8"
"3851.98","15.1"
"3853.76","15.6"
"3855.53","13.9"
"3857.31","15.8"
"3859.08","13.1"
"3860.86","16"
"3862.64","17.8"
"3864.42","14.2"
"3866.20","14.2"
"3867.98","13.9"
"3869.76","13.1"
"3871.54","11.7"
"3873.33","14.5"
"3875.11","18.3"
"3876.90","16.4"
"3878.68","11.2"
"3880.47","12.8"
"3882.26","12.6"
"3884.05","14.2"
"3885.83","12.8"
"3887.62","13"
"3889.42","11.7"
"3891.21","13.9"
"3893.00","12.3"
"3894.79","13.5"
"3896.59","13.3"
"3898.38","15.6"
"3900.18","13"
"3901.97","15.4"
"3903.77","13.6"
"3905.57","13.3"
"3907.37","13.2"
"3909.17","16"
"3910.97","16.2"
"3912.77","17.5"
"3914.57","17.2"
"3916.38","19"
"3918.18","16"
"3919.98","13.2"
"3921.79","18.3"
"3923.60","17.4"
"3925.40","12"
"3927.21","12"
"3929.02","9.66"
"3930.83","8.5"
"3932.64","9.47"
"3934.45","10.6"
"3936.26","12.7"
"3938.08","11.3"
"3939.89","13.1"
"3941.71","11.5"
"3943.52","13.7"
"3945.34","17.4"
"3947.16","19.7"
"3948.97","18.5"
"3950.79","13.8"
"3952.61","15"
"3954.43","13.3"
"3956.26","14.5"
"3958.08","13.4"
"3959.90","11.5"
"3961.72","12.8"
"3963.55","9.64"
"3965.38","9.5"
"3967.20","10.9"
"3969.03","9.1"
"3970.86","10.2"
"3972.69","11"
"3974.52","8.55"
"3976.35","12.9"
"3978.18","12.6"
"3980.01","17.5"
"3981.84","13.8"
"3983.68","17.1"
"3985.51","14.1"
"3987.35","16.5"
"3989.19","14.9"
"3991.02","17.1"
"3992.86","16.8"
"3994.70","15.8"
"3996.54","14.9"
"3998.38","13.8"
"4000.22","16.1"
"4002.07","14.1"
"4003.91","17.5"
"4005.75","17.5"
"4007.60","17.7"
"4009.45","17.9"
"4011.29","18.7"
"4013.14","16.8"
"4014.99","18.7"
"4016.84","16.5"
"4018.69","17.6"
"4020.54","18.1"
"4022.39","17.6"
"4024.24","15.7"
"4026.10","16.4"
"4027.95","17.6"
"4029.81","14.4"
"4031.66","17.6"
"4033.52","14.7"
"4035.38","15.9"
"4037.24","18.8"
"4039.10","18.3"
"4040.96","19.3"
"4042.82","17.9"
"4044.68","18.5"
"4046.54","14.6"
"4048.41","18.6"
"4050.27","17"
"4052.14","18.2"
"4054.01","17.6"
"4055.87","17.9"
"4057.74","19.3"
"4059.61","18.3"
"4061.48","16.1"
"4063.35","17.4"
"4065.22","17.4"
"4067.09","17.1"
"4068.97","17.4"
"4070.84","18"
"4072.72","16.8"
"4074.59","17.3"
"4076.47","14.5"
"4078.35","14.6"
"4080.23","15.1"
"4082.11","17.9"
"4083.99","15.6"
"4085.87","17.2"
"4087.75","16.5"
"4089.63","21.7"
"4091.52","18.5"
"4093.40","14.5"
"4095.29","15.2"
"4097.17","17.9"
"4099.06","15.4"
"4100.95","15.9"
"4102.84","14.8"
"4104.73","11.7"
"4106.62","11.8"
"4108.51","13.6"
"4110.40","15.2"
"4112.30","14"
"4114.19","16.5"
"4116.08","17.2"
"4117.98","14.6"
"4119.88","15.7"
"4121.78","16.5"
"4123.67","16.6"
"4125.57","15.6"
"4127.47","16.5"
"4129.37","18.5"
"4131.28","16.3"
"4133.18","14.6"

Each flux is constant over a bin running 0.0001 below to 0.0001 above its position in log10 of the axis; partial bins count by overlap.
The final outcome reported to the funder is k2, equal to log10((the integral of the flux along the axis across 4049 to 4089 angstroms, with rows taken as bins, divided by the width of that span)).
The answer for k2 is 1.23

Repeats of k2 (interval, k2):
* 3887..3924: 1.17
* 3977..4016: 1.21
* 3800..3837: 1.12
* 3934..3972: 1.11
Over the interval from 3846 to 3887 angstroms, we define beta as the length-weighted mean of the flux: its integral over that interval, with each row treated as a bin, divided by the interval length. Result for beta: 14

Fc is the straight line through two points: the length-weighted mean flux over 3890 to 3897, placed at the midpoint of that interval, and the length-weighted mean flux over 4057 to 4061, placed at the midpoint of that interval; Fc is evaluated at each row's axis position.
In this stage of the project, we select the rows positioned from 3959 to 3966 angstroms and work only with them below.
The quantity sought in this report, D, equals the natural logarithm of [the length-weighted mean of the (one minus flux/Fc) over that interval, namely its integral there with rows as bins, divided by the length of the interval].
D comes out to -1.24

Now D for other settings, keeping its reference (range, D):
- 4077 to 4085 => -1.72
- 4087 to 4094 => -2.58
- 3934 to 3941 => -1.73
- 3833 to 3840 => -1.90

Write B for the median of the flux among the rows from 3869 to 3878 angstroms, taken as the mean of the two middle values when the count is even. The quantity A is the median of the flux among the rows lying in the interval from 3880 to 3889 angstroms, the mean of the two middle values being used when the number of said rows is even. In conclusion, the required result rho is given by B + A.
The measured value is 27.3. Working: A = 12.8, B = 14.5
